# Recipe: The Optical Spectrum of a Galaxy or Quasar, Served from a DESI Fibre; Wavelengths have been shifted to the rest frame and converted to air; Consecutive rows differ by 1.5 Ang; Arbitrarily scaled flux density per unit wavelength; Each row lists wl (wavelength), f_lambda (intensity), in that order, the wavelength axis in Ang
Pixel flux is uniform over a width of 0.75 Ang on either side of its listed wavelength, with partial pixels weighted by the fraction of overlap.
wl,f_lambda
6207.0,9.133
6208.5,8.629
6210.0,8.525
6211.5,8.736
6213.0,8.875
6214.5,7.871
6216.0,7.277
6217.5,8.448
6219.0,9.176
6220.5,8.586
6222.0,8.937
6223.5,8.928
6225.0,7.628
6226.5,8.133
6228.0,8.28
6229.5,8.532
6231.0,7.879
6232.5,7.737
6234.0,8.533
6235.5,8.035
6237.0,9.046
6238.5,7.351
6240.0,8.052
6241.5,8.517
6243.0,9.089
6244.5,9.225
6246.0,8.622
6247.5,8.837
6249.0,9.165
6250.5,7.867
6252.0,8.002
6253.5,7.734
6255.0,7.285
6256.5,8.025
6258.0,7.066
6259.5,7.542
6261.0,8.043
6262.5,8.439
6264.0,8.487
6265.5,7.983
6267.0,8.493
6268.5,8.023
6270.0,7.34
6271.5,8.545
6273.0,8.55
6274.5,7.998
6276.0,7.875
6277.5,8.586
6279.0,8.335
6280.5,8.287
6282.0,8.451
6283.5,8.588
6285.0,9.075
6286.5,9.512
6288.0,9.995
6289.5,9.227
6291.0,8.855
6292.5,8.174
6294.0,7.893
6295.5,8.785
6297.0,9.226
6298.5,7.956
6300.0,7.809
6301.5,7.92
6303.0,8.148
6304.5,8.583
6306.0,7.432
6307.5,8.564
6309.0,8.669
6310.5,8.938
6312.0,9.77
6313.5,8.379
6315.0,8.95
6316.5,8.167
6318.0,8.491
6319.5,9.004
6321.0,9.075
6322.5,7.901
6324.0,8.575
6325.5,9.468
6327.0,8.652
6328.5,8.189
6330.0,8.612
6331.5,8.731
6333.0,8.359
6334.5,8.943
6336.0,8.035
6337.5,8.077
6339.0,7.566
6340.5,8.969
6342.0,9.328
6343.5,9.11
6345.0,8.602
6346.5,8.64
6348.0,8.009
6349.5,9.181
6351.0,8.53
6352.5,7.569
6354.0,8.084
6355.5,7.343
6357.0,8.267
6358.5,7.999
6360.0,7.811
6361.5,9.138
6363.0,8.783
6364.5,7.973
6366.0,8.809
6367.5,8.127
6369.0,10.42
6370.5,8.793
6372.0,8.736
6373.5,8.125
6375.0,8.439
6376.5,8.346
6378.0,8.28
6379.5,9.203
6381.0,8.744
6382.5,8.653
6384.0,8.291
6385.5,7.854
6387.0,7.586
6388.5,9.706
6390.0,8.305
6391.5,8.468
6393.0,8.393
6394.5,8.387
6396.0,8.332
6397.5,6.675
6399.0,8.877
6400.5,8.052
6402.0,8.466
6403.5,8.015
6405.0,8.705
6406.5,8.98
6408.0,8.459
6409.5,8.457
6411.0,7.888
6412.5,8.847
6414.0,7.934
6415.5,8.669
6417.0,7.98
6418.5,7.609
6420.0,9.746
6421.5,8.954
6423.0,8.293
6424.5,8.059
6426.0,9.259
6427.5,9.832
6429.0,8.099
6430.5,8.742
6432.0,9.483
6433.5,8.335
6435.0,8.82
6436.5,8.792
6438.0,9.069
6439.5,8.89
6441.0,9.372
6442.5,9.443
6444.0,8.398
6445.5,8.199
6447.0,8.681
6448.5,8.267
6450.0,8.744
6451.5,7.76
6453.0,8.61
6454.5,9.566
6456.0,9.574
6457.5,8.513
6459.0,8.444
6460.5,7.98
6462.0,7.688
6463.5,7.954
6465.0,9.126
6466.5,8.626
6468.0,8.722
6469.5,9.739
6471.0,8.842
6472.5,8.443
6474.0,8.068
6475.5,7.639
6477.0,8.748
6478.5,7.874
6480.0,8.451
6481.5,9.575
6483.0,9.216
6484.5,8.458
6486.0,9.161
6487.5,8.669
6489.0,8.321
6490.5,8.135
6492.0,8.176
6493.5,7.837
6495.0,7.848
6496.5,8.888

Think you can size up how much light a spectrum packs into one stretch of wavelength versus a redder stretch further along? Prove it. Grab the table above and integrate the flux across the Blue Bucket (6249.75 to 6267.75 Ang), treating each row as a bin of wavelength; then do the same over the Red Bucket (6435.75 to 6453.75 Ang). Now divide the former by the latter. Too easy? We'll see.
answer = 0.91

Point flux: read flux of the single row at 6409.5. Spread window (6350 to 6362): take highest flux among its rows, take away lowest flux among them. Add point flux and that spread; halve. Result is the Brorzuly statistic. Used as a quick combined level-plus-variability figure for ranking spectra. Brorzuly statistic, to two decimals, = 5.13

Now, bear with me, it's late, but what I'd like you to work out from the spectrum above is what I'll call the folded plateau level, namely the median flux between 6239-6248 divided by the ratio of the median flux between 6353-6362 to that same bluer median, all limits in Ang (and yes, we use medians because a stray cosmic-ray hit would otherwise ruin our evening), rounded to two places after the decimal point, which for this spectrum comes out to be 9.48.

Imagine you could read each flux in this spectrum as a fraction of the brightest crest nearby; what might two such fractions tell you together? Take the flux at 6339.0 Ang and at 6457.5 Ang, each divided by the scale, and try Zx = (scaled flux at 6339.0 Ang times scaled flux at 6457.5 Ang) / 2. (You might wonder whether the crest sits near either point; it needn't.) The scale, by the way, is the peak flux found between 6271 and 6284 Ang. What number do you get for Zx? 0.44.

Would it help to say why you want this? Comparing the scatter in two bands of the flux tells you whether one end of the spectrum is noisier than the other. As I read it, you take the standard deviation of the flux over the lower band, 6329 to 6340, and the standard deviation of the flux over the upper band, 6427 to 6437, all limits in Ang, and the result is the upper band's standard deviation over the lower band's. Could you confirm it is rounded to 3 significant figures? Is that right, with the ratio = 1.28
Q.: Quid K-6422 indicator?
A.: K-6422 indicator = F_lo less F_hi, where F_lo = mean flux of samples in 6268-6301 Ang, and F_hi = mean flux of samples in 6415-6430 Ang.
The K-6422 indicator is -0.15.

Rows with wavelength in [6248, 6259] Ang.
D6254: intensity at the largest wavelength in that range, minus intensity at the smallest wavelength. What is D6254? -2.1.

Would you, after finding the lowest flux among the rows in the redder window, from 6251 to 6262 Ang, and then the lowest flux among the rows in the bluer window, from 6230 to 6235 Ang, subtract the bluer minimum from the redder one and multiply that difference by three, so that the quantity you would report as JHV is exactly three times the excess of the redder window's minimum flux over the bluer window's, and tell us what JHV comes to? -2.0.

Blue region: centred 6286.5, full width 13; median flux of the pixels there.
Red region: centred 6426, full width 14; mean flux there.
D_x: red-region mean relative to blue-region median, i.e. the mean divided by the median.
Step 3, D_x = 1.01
